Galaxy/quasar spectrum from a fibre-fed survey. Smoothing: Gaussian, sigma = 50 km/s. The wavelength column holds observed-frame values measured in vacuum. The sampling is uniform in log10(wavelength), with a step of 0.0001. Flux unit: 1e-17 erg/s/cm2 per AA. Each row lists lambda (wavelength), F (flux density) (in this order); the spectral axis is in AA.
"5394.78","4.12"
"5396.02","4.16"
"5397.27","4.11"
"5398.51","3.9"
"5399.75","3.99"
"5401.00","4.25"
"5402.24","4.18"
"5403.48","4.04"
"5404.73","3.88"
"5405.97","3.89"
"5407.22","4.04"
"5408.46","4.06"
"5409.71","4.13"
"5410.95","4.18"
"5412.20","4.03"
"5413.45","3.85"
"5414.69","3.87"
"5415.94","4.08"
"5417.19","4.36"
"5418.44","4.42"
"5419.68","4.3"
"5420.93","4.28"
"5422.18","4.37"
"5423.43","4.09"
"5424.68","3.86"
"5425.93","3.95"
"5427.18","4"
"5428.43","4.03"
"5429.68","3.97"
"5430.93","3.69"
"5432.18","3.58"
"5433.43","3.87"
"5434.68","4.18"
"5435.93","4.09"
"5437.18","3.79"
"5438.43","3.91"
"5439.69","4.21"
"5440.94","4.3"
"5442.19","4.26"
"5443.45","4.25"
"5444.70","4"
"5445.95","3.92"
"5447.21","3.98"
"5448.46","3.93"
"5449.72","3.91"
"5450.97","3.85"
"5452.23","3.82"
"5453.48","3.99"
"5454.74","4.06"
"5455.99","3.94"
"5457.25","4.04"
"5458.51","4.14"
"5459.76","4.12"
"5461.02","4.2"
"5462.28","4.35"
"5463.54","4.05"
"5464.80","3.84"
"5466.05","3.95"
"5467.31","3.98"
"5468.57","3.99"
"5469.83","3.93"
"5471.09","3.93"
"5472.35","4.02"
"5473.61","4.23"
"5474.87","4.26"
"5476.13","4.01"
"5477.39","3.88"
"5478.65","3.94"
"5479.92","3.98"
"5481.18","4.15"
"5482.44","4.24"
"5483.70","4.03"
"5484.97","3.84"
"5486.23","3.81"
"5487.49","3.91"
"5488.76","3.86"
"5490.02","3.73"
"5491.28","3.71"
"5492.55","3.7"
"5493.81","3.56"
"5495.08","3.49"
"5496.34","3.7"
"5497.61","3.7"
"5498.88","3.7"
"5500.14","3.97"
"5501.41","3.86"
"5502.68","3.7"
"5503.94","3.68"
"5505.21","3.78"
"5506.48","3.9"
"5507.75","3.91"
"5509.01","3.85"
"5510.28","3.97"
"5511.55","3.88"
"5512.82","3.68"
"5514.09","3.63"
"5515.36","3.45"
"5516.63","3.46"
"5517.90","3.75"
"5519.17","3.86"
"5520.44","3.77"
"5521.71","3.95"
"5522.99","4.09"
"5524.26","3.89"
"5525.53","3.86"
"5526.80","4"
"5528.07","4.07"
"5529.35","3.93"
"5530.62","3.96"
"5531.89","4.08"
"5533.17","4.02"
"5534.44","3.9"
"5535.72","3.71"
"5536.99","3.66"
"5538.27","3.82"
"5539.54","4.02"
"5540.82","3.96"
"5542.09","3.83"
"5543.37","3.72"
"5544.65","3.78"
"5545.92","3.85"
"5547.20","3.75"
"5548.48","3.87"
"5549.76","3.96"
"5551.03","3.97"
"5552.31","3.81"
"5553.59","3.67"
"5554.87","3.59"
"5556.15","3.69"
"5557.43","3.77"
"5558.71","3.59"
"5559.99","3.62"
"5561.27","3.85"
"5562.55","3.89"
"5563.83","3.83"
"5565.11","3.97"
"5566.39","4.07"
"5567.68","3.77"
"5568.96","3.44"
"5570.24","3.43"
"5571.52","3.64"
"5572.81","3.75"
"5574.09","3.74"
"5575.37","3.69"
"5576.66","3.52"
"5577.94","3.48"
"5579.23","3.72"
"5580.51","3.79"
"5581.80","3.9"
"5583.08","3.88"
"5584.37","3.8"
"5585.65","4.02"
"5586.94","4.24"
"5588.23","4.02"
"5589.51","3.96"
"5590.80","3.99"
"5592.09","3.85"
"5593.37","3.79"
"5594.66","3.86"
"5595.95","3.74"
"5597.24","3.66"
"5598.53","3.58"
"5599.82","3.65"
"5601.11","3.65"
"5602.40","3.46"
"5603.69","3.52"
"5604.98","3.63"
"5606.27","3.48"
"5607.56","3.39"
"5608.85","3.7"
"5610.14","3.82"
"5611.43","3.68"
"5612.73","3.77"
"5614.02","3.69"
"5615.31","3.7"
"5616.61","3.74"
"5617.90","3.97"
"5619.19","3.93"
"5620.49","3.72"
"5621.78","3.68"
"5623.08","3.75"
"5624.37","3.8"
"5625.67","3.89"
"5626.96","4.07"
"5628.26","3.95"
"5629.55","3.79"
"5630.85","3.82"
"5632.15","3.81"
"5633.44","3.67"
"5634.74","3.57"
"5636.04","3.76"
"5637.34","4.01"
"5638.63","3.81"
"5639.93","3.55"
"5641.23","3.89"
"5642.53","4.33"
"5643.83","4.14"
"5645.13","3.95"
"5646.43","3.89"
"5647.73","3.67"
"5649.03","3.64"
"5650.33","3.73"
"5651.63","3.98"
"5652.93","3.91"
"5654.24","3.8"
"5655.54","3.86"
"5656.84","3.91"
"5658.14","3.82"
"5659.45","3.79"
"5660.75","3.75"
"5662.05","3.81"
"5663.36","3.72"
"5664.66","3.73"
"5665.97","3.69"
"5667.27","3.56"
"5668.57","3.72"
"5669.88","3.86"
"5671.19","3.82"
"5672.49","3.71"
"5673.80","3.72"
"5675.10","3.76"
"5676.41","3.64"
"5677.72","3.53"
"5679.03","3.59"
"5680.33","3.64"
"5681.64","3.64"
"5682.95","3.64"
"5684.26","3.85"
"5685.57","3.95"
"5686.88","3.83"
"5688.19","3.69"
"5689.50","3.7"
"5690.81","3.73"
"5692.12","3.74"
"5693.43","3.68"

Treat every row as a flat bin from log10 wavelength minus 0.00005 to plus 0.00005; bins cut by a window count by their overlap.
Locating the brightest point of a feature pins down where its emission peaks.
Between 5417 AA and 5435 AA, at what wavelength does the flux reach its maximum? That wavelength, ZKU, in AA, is 5418.44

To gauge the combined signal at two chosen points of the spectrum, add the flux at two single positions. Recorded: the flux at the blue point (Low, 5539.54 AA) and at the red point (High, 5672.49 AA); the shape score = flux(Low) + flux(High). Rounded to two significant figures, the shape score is 7.7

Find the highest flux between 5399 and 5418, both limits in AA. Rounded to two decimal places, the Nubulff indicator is 4.36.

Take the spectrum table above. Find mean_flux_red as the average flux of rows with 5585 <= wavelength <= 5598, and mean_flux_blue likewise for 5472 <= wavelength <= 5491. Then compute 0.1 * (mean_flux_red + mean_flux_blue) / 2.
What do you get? 0.395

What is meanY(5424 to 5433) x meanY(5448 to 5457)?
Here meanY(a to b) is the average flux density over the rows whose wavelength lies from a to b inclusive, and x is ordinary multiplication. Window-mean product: 15.2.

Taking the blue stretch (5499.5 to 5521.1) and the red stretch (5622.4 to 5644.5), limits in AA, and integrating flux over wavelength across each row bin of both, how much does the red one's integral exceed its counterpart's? 3.8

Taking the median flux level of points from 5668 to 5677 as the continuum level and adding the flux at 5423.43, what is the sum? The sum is 7.8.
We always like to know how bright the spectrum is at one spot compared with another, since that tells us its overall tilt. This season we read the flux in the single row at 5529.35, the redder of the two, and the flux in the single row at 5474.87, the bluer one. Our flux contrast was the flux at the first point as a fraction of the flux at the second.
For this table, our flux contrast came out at 0.923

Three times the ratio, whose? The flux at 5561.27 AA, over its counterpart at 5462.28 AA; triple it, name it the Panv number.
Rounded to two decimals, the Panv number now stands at 2.66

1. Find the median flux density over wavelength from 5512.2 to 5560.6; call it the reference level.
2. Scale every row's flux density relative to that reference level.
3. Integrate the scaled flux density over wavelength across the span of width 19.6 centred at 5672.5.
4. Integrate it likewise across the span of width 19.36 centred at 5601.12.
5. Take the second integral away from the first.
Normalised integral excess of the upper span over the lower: 0.4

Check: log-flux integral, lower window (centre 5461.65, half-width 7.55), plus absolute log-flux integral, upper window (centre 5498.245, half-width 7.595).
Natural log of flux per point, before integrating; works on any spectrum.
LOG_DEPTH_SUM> 41.0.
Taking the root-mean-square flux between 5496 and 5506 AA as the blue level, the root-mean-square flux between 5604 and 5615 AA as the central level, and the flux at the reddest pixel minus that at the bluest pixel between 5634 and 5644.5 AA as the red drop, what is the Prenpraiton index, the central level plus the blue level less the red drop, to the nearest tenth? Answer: 6.8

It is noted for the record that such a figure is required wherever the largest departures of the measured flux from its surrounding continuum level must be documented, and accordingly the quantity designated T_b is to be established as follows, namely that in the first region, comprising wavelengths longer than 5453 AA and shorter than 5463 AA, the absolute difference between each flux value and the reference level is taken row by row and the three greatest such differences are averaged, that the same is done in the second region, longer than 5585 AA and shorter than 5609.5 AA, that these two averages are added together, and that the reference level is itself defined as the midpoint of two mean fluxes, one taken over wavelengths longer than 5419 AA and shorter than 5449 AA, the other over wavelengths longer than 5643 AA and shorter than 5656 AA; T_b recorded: 0.787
